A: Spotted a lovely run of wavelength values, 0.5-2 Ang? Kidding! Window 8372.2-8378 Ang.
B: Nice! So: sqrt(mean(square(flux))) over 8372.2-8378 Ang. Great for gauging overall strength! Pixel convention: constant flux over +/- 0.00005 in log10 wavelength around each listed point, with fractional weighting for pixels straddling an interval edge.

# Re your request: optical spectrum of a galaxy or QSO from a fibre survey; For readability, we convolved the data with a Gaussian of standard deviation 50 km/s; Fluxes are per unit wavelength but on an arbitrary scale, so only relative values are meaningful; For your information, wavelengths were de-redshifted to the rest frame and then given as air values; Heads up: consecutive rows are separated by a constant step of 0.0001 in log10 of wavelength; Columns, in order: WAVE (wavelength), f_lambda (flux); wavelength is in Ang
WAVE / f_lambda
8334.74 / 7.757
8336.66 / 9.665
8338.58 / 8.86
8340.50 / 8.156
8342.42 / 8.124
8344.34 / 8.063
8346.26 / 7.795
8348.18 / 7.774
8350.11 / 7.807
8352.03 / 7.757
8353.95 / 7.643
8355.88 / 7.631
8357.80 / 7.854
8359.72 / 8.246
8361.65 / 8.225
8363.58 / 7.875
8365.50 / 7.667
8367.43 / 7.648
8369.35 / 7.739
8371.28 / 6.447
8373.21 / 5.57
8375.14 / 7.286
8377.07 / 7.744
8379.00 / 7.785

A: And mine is 6.9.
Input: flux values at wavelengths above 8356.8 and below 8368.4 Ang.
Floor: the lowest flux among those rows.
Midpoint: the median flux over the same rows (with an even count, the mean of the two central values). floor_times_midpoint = 60.1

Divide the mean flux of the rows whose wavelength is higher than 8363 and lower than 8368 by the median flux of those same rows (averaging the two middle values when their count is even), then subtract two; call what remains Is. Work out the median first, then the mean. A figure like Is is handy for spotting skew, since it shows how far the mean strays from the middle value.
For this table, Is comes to -0.992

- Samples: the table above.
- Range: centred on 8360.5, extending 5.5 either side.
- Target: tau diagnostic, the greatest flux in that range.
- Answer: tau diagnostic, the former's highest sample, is 8.246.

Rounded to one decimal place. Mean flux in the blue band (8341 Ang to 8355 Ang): 7.9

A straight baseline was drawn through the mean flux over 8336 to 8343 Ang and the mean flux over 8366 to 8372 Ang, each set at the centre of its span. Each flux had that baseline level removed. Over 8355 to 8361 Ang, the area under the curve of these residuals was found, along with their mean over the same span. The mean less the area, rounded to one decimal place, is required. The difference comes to -0.4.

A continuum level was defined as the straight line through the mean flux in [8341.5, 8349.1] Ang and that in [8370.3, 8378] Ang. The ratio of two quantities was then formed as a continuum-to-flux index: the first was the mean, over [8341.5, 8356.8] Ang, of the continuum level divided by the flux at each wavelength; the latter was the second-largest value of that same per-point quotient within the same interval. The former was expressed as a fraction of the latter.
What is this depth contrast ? 0.99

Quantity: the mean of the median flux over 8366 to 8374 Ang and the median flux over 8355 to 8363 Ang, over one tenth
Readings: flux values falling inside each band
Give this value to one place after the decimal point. 75.4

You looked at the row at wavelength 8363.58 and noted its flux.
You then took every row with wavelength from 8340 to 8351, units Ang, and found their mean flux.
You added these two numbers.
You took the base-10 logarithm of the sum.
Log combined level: 1.20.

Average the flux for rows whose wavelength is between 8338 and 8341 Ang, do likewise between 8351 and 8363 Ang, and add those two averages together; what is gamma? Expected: 16.4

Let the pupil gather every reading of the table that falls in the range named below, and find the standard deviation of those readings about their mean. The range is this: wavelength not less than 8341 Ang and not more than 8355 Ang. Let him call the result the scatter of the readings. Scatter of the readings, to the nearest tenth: 0.2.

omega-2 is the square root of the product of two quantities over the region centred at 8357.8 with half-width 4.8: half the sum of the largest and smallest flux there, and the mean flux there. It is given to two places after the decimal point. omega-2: 7.93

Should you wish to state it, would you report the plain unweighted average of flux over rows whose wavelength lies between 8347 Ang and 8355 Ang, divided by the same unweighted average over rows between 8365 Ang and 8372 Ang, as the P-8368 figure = 1.05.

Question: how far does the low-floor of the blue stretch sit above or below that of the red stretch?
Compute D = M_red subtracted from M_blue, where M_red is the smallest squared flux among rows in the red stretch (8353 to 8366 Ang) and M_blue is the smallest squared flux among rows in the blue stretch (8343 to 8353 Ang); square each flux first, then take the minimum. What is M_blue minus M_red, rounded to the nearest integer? 2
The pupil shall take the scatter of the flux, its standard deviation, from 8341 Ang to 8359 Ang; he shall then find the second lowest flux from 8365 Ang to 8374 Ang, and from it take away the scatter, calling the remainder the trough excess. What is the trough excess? 6.3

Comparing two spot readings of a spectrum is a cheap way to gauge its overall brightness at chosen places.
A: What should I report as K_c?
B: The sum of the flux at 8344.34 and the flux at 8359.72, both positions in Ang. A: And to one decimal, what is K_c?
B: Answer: 16.3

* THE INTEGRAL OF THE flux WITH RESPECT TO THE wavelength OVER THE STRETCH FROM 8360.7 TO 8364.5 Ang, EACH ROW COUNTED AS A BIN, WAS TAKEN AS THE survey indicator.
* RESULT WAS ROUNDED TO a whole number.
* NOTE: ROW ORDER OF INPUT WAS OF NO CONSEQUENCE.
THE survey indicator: 31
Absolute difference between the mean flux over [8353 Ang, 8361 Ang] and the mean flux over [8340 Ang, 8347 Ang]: 0.2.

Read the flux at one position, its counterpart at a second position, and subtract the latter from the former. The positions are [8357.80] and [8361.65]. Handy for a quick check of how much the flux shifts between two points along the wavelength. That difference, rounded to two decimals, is -0.37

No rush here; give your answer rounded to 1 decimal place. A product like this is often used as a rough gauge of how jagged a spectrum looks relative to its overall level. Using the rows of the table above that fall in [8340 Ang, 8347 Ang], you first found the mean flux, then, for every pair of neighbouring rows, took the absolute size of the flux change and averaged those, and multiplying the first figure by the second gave 1.0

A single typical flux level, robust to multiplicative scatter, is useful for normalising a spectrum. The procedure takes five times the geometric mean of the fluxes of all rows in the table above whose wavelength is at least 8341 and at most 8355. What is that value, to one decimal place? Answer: 39.3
